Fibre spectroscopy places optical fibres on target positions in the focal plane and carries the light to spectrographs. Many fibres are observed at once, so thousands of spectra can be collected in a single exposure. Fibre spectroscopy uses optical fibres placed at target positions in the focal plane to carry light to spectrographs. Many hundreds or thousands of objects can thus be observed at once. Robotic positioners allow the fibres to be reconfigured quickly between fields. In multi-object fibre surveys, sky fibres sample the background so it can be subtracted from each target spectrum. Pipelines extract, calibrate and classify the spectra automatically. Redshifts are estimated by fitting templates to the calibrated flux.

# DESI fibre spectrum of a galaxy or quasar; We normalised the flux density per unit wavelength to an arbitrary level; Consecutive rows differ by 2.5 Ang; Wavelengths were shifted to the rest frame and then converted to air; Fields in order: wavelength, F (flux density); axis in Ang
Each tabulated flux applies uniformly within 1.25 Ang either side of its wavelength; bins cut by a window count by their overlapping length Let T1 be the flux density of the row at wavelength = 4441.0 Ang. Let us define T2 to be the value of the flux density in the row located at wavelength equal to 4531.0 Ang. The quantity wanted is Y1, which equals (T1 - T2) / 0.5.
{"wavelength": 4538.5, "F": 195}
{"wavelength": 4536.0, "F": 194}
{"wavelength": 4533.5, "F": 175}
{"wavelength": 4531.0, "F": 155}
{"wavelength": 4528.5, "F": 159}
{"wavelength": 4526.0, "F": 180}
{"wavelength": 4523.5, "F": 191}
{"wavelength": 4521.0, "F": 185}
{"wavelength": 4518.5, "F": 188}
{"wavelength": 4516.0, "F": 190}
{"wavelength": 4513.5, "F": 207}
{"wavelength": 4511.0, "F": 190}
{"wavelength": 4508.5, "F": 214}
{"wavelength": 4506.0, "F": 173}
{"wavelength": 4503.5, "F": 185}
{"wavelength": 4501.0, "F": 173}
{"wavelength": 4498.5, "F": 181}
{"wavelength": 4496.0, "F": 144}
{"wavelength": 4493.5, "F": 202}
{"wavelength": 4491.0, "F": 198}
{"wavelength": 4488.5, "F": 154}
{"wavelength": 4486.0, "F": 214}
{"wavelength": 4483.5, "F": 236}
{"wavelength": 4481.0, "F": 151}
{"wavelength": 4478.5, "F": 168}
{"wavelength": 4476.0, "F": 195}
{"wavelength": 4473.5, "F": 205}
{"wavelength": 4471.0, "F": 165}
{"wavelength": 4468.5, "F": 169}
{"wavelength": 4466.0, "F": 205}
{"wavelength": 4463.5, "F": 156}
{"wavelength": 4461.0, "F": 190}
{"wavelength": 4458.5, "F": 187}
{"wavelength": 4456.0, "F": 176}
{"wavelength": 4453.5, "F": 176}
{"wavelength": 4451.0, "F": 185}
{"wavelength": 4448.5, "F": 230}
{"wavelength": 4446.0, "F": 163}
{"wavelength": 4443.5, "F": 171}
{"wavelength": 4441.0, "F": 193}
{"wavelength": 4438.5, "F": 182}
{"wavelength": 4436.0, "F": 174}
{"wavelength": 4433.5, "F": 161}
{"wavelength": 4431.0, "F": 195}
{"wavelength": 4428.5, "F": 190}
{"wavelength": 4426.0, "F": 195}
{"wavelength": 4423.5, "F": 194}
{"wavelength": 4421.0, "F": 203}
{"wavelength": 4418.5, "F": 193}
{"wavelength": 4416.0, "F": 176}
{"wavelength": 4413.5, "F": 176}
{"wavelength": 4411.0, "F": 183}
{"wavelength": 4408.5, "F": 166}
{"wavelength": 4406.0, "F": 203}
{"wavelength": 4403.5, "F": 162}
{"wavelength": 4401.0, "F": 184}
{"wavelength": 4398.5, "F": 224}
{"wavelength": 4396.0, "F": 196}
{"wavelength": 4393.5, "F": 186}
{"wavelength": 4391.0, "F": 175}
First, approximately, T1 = 193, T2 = 155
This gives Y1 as 76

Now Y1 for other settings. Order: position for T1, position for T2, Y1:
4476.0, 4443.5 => 48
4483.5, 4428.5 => 92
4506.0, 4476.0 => -44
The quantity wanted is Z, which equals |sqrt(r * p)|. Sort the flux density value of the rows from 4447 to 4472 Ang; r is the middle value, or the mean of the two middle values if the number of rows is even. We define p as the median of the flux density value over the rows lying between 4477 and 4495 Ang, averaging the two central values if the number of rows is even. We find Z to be 189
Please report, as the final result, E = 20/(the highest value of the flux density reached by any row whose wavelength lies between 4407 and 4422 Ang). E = 0.099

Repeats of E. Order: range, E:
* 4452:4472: 0.098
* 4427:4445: 0.103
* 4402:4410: 0.099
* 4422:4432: 0.103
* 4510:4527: 0.097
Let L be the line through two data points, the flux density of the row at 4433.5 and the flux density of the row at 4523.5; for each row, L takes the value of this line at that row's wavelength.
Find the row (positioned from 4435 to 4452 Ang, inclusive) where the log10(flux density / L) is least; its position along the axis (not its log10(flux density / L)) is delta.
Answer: 4446.0 Ang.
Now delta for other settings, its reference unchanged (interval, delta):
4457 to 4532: 4496.0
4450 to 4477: 4463.5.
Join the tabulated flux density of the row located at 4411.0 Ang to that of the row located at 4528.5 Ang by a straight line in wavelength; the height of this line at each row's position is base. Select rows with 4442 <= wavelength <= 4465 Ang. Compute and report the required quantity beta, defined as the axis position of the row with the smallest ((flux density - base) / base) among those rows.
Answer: 4463.5 Ang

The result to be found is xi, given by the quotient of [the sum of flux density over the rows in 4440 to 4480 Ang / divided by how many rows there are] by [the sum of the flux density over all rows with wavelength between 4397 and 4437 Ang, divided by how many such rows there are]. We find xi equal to 0.98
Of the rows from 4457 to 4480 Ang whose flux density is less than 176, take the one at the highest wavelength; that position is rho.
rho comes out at 4478.5 Ang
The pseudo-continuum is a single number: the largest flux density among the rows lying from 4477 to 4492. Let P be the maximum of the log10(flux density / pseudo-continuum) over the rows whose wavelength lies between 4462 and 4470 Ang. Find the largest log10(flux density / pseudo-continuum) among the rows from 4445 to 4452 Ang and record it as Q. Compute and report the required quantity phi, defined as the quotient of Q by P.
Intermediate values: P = -0.061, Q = -0.01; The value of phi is 0.2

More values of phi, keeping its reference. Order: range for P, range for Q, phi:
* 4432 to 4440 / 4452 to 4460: 0.9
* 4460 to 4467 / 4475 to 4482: 1.4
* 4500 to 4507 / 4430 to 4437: 0.8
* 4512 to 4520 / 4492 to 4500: 1.2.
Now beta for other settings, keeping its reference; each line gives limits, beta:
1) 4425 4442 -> 4433.5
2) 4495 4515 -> 4496.0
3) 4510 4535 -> 4531.0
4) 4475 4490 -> 4481.0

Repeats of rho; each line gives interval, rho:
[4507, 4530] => 4528.5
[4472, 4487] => 4481.0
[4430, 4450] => 4446.0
